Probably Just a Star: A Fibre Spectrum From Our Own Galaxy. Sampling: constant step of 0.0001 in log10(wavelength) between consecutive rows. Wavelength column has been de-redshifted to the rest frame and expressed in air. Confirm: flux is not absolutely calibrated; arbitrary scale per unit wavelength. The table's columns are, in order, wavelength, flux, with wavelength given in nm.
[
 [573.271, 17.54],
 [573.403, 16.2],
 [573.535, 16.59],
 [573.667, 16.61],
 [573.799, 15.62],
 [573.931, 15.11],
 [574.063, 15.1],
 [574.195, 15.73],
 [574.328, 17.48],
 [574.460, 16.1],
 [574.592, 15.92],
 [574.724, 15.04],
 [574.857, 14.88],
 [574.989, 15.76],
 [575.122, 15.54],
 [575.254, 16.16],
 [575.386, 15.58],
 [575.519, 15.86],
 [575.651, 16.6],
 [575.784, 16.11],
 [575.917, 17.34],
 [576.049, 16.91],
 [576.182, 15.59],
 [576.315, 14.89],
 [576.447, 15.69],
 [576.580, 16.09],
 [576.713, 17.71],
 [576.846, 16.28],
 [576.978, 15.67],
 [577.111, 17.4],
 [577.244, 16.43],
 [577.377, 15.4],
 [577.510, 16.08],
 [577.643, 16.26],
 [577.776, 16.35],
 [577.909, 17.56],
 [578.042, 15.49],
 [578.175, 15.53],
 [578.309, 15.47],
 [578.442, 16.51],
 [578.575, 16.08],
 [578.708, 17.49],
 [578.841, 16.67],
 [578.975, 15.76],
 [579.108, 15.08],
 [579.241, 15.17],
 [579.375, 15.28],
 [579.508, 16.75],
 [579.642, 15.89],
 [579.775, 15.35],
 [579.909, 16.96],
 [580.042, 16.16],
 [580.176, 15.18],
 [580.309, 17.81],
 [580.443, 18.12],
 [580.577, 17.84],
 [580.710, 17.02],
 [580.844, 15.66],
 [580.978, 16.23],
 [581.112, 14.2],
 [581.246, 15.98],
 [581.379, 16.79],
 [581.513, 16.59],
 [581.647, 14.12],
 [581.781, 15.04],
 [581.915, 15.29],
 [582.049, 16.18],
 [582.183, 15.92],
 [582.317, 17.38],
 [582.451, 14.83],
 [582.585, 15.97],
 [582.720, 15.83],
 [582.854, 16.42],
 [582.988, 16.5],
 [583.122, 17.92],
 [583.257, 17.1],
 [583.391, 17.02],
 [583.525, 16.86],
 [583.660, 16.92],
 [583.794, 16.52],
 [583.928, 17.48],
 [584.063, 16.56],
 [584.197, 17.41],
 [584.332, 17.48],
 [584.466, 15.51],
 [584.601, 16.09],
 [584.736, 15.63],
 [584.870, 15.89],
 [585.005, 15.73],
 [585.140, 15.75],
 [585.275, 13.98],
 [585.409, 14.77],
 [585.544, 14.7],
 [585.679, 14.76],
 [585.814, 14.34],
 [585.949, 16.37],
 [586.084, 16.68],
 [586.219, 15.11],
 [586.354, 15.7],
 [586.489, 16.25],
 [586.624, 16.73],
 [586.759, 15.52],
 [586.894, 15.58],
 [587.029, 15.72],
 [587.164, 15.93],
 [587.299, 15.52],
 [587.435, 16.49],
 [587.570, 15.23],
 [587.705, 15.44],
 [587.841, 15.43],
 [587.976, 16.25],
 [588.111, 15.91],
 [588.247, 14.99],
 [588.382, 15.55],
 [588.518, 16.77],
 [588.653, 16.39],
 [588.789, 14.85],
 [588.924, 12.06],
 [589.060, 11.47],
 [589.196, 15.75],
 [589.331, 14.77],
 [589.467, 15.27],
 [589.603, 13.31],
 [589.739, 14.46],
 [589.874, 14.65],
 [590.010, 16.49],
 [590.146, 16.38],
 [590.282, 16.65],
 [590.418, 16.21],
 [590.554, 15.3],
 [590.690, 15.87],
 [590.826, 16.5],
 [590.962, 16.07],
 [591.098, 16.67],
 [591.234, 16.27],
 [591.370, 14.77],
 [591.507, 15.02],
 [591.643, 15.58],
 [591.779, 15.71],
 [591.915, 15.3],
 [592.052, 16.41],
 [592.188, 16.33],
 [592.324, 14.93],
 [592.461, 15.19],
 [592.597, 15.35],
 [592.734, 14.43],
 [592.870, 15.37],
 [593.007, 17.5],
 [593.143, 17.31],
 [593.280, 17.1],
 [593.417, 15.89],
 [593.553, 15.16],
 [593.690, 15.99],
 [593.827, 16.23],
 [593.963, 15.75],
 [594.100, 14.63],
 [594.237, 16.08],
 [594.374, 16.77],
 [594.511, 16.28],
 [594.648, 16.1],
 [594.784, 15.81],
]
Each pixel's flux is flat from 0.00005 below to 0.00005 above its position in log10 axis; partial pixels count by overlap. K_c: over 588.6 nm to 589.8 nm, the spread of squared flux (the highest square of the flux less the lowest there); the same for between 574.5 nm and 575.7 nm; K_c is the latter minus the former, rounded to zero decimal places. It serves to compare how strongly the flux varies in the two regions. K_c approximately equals -83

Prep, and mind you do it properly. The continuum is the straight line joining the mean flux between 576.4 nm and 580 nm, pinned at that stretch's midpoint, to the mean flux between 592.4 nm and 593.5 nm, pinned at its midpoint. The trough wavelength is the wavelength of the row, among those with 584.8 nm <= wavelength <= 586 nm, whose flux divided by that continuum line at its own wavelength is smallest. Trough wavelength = 585.275 nm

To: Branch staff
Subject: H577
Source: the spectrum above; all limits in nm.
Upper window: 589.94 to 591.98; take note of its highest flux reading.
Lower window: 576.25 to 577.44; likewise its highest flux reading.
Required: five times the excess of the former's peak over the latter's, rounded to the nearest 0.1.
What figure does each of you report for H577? -5.2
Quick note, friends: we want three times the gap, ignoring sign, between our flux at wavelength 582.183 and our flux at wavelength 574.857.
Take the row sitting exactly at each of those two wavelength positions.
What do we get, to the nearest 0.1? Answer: 3.1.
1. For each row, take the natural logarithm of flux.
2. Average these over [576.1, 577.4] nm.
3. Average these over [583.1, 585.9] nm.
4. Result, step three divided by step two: 1.00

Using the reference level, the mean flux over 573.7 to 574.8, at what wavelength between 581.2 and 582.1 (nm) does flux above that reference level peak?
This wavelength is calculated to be 581.379 nm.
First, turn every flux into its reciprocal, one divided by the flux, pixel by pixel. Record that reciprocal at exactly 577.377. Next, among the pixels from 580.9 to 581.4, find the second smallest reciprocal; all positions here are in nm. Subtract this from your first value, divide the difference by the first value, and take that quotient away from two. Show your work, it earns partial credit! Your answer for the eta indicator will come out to 1.95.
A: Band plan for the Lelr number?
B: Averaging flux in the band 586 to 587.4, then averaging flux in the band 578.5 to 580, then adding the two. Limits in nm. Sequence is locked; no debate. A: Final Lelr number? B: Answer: 31.9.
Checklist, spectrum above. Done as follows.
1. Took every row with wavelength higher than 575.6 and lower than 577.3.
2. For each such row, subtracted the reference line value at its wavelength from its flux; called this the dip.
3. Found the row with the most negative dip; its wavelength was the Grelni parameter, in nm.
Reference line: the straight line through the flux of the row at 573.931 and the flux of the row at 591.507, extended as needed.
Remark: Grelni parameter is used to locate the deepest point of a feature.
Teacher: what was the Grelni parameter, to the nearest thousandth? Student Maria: 576.315 nm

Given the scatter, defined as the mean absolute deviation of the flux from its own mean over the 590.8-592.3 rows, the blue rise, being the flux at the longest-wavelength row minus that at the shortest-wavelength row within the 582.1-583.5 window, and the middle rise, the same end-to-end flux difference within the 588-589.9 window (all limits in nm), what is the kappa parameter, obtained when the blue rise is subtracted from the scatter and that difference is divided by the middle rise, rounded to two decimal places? 0.44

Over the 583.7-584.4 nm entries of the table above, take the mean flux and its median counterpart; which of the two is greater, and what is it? 17.4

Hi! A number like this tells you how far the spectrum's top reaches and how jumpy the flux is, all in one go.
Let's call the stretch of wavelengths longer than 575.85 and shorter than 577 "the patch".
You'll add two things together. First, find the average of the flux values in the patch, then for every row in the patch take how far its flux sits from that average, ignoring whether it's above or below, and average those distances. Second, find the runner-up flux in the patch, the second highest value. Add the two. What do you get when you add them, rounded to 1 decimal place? 18.1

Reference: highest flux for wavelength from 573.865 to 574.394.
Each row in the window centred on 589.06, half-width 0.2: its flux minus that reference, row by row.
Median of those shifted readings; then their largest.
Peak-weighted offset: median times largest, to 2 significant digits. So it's 9.4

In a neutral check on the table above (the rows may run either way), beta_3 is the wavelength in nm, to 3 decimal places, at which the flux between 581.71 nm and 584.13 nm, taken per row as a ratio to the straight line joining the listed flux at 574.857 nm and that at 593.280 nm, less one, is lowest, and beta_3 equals 582.451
